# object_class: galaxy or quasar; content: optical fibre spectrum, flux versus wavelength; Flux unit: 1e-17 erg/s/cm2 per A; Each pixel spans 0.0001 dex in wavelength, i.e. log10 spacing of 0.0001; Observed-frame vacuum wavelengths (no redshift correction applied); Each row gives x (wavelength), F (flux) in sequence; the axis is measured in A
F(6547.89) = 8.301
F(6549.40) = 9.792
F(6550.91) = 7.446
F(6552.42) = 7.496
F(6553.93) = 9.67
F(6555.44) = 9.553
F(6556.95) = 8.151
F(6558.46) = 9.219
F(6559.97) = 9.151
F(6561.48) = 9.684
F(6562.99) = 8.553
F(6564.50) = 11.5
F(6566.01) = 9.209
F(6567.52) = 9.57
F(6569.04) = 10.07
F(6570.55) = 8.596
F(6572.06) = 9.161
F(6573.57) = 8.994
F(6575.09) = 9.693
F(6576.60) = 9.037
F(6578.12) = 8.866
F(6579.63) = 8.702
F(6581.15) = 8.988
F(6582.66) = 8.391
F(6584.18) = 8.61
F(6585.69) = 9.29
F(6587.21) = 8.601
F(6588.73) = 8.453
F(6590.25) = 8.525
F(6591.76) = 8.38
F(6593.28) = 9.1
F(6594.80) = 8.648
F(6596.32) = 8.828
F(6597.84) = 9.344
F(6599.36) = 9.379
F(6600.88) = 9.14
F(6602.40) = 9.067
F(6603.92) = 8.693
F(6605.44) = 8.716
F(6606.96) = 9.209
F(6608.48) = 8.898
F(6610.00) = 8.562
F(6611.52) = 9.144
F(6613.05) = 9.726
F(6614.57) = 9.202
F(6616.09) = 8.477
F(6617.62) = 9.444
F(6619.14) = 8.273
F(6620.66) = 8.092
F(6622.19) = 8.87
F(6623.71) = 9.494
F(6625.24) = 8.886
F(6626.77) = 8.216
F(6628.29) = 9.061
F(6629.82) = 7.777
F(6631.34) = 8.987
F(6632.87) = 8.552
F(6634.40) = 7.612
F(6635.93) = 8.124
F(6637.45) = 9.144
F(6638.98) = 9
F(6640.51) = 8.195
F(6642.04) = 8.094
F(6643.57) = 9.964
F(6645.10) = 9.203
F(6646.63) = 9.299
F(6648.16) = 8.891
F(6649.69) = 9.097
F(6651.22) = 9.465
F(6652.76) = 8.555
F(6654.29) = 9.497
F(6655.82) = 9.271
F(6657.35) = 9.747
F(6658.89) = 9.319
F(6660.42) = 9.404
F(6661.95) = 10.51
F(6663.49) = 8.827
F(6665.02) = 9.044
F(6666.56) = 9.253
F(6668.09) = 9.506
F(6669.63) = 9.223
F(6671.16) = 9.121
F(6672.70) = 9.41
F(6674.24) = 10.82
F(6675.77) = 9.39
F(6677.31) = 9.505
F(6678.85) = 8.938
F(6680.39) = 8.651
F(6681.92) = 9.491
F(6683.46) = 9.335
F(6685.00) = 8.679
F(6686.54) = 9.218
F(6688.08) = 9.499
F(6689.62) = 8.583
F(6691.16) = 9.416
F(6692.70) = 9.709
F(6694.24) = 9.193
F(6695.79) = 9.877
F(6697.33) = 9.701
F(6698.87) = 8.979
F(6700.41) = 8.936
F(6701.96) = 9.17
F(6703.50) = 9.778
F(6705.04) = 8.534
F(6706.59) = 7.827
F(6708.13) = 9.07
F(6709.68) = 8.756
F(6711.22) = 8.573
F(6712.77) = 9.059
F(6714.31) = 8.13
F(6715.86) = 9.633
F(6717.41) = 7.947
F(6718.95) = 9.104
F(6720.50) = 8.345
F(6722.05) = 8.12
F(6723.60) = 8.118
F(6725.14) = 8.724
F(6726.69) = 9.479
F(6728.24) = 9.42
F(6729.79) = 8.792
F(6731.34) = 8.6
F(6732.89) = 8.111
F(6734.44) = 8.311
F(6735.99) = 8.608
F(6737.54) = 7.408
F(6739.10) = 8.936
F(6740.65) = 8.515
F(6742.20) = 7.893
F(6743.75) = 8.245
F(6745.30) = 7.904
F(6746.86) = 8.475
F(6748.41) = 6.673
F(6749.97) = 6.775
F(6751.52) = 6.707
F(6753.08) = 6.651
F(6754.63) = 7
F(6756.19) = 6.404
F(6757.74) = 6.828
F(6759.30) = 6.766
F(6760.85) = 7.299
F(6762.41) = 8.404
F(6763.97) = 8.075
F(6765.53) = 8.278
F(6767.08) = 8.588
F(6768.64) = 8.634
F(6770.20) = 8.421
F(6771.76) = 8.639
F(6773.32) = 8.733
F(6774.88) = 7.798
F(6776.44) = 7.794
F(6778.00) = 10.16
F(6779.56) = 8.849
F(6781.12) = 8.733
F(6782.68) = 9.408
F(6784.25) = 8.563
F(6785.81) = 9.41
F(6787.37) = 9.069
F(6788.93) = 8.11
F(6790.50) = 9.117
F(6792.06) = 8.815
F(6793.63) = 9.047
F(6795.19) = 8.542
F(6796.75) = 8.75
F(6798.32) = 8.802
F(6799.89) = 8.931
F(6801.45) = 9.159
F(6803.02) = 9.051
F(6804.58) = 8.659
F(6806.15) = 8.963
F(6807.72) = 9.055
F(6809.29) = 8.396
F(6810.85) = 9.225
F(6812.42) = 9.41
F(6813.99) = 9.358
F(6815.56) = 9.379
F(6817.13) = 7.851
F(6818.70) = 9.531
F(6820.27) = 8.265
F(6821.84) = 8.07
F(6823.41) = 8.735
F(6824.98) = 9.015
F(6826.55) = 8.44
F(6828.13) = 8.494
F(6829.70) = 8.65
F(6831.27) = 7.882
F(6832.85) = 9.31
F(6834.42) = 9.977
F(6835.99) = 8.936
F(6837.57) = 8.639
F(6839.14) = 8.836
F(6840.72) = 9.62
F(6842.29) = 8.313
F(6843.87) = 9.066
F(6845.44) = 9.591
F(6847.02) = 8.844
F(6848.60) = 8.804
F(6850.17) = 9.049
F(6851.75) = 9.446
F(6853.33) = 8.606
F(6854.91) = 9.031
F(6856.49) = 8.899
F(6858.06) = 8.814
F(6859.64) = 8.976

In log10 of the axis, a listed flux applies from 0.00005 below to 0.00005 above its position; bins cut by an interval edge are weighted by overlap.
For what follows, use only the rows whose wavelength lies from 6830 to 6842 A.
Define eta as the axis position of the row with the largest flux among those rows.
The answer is 6834.42 A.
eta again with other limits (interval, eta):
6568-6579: 6569.04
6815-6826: 6818.70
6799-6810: 6801.45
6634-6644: 6643.57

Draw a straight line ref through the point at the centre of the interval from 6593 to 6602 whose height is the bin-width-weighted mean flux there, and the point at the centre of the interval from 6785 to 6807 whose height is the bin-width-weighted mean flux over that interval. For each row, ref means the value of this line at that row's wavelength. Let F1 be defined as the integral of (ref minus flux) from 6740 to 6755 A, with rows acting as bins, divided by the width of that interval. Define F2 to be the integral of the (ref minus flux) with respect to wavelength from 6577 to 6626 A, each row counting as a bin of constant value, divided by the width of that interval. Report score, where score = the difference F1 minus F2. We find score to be 1.3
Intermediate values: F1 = 1.44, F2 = 0.19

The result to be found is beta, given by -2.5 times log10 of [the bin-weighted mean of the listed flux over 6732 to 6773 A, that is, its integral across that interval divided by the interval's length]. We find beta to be -2.23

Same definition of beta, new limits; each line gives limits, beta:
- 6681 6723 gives -2.38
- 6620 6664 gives -2.38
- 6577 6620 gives -2.37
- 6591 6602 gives -2.38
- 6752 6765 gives -2.14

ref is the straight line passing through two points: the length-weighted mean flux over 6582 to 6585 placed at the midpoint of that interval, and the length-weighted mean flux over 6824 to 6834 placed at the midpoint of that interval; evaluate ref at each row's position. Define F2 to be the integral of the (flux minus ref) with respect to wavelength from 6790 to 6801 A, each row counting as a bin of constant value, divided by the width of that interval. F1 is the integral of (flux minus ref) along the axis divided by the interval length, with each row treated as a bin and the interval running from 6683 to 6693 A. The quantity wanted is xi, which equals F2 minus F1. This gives -0.38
